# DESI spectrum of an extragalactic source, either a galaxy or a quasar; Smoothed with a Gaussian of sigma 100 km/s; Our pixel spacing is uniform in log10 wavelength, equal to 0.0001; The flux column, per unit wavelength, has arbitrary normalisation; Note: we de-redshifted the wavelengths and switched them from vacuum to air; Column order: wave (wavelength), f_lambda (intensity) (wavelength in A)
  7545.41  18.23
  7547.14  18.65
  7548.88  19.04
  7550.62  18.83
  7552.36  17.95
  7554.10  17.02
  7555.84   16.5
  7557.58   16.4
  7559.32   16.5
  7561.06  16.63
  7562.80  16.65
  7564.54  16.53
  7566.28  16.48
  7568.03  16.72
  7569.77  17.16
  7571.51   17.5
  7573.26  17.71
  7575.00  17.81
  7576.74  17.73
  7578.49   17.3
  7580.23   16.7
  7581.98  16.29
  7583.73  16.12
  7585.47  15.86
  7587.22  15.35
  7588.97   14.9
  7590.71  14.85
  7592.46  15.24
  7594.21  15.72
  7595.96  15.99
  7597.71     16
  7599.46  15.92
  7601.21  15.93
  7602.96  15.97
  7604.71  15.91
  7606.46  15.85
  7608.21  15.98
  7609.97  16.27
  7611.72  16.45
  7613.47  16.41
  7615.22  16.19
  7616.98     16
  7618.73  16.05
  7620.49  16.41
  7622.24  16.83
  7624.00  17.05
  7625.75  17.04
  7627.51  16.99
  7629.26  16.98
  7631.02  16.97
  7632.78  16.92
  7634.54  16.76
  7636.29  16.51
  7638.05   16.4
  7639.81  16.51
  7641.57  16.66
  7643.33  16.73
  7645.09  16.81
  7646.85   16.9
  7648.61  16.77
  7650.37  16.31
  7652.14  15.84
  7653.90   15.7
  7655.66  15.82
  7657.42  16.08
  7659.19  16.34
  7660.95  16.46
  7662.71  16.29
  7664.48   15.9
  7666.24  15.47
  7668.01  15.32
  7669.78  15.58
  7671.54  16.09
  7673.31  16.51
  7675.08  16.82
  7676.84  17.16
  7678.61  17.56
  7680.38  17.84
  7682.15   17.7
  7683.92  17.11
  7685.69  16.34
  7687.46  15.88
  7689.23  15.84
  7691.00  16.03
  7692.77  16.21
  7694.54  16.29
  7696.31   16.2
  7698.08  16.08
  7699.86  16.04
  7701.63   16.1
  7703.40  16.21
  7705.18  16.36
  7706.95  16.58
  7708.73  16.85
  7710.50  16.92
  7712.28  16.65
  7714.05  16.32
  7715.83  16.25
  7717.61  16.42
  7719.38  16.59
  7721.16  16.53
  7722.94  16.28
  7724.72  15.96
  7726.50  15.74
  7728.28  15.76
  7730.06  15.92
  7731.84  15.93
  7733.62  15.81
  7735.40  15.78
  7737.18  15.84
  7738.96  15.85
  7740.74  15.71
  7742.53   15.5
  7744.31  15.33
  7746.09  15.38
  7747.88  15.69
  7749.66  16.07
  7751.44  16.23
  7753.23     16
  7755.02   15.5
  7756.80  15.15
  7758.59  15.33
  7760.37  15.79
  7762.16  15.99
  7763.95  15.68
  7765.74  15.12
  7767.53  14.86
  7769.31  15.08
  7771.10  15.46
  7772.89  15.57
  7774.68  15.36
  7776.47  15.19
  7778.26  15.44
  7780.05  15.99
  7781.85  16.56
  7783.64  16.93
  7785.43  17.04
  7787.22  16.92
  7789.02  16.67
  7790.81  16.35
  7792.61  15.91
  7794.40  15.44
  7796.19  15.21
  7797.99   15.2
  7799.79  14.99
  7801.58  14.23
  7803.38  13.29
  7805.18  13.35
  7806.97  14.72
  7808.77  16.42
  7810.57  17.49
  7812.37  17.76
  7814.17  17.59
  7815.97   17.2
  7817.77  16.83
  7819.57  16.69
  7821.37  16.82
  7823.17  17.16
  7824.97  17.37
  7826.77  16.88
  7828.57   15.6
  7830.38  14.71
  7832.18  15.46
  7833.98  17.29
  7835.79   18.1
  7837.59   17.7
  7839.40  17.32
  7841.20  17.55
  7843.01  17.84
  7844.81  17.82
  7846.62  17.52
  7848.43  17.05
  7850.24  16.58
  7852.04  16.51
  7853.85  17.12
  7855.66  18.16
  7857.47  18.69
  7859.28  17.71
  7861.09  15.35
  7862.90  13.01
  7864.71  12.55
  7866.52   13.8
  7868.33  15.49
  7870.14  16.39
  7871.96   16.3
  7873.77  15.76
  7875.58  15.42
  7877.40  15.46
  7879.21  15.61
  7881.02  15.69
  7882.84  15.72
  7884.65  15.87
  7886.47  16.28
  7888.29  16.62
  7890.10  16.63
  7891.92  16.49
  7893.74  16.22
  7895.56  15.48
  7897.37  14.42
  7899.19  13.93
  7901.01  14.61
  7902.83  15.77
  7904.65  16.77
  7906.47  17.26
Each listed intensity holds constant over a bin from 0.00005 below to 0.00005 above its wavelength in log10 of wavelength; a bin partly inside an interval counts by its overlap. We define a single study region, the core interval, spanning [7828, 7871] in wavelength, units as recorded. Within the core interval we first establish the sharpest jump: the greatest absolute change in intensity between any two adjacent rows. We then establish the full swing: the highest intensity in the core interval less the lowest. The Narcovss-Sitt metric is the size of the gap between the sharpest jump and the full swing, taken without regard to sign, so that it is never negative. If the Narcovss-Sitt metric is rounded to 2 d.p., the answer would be 3.78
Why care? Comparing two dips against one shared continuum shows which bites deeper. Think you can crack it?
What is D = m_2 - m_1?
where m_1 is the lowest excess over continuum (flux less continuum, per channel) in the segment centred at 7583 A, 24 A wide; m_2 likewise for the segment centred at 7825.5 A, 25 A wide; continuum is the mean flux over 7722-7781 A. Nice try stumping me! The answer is -0.1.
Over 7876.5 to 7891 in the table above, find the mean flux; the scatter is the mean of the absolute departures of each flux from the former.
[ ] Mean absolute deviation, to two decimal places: 0.39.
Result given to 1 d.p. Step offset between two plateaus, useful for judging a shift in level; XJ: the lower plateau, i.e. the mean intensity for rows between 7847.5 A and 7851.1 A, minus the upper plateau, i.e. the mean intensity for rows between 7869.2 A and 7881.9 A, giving 1.0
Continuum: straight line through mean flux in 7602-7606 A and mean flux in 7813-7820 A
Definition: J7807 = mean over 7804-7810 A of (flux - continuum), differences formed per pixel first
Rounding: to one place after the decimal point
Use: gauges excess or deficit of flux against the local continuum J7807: -2.2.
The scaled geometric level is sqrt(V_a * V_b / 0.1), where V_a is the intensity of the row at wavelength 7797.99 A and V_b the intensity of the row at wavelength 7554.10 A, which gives 50.9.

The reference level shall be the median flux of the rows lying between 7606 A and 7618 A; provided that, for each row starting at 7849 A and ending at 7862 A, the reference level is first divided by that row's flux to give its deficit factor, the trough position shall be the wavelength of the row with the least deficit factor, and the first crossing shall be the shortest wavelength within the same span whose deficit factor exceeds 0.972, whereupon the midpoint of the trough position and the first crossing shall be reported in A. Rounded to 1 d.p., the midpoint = 7853.9 A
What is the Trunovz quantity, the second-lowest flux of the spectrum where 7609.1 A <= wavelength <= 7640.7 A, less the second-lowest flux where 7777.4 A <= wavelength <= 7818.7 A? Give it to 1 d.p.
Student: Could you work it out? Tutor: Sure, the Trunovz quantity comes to 2.7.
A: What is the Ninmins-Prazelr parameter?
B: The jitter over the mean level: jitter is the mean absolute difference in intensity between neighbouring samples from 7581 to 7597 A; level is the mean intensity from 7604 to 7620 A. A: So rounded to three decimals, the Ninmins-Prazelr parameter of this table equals 0.020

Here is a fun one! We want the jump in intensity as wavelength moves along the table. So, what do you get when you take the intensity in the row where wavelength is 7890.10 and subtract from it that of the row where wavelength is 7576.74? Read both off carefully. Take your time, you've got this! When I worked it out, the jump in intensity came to -1.1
